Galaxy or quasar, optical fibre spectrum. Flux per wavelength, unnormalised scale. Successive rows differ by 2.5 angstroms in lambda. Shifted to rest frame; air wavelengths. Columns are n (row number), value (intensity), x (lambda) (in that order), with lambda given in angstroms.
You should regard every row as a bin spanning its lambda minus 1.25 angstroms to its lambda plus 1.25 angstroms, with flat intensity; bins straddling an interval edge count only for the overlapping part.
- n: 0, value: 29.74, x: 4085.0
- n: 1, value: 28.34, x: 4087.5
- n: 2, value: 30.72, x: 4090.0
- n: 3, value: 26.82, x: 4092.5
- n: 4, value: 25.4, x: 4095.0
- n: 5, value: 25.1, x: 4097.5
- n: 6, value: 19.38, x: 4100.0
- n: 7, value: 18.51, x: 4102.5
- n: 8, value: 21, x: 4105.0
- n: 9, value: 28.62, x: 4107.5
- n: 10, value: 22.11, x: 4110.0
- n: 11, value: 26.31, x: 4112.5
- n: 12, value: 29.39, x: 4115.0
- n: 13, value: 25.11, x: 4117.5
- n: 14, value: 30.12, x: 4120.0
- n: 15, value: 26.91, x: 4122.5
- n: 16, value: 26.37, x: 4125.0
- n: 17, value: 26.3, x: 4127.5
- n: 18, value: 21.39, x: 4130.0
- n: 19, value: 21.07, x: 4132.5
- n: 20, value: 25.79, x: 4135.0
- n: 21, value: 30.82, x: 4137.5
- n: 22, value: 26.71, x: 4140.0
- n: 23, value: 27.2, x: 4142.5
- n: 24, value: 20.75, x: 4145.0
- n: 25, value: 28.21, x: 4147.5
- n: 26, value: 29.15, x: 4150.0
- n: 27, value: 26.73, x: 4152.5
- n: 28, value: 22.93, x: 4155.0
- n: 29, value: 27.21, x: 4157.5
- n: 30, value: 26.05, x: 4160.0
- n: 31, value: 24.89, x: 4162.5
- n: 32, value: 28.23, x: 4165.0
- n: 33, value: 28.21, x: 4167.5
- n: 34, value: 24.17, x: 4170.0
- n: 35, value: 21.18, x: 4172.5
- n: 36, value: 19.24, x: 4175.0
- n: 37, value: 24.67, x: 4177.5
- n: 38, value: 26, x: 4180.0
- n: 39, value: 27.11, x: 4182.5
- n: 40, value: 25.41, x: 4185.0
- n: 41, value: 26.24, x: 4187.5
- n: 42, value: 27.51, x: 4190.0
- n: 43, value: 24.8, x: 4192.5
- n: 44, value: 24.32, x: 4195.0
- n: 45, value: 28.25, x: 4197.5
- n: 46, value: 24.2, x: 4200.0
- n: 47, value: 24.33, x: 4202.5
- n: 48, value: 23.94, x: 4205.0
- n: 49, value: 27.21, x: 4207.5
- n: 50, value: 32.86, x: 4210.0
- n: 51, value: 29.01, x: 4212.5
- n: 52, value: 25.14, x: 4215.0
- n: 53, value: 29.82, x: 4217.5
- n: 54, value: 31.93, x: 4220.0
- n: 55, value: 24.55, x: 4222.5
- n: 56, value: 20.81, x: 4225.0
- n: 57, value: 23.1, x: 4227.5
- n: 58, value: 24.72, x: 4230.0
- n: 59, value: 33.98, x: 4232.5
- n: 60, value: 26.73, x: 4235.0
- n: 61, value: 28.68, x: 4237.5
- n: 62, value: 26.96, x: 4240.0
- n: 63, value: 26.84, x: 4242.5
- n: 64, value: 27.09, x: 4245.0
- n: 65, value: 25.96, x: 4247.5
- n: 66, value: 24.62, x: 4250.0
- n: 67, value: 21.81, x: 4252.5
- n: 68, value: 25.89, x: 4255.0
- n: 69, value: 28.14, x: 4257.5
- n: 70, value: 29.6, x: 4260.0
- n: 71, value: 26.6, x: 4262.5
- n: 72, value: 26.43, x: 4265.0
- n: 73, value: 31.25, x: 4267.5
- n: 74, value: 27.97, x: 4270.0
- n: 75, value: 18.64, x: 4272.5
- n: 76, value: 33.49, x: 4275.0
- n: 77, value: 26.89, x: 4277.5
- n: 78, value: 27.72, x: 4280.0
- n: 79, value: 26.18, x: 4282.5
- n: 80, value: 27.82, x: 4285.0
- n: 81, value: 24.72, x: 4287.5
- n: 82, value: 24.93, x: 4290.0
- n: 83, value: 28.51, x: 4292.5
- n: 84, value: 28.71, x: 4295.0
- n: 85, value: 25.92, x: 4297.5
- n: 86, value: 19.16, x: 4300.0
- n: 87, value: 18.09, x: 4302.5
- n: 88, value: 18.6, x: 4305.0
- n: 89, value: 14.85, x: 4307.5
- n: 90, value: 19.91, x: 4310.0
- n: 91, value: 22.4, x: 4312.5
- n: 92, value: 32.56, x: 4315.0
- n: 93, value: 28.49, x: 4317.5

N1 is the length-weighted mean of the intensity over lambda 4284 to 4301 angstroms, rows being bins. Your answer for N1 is 25.7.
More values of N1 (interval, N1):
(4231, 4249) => 27.9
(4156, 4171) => 26.4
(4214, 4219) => 27.8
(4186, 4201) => 25.9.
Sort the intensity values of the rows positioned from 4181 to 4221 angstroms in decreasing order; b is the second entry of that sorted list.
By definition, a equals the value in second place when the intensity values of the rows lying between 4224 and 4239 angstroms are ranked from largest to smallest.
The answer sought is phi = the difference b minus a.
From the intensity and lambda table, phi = 3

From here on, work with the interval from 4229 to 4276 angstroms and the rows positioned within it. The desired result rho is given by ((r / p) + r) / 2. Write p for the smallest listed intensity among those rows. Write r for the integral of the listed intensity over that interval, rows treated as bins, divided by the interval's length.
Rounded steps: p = 18.64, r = 27.1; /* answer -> 14.3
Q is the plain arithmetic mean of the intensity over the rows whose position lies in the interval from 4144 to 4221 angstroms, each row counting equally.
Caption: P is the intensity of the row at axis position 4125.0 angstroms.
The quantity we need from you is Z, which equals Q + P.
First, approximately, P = 26.37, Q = 26.12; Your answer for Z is 52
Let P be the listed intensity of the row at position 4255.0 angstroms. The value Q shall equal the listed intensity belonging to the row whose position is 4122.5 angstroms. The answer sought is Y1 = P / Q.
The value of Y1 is 0.96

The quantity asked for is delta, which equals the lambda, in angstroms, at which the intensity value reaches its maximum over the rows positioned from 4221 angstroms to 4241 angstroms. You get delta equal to 4232.5 angstroms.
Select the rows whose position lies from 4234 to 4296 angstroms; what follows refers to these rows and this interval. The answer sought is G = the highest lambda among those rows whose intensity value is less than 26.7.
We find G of 4290.0 angstroms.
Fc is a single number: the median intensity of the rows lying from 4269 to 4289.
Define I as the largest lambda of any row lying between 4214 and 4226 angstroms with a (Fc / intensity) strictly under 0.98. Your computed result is 4220.0 angstroms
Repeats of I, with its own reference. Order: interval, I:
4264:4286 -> 4275.0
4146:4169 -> 4167.5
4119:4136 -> 4120.0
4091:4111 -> 4107.5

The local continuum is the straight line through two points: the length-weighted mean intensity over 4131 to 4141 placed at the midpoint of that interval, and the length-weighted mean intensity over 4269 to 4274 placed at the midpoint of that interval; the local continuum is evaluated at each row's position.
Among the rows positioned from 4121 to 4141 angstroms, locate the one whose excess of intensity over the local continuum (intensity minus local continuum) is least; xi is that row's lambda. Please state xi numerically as 4132.5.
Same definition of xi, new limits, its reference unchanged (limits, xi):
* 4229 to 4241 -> 4230.0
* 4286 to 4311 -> 4307.5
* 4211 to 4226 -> 4225.0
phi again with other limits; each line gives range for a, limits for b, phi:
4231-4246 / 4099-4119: 0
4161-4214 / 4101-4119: 0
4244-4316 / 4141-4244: 0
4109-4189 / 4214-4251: 2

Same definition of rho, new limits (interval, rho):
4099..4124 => 13.1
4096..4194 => 13.3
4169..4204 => 13.1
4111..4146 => 13.6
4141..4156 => 13.6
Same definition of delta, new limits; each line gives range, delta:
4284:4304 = 4295.0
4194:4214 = 4210.0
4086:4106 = 4090.0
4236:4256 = 4237.5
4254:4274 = 4267.5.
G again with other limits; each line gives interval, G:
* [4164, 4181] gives 4180.0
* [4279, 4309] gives 4307.5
